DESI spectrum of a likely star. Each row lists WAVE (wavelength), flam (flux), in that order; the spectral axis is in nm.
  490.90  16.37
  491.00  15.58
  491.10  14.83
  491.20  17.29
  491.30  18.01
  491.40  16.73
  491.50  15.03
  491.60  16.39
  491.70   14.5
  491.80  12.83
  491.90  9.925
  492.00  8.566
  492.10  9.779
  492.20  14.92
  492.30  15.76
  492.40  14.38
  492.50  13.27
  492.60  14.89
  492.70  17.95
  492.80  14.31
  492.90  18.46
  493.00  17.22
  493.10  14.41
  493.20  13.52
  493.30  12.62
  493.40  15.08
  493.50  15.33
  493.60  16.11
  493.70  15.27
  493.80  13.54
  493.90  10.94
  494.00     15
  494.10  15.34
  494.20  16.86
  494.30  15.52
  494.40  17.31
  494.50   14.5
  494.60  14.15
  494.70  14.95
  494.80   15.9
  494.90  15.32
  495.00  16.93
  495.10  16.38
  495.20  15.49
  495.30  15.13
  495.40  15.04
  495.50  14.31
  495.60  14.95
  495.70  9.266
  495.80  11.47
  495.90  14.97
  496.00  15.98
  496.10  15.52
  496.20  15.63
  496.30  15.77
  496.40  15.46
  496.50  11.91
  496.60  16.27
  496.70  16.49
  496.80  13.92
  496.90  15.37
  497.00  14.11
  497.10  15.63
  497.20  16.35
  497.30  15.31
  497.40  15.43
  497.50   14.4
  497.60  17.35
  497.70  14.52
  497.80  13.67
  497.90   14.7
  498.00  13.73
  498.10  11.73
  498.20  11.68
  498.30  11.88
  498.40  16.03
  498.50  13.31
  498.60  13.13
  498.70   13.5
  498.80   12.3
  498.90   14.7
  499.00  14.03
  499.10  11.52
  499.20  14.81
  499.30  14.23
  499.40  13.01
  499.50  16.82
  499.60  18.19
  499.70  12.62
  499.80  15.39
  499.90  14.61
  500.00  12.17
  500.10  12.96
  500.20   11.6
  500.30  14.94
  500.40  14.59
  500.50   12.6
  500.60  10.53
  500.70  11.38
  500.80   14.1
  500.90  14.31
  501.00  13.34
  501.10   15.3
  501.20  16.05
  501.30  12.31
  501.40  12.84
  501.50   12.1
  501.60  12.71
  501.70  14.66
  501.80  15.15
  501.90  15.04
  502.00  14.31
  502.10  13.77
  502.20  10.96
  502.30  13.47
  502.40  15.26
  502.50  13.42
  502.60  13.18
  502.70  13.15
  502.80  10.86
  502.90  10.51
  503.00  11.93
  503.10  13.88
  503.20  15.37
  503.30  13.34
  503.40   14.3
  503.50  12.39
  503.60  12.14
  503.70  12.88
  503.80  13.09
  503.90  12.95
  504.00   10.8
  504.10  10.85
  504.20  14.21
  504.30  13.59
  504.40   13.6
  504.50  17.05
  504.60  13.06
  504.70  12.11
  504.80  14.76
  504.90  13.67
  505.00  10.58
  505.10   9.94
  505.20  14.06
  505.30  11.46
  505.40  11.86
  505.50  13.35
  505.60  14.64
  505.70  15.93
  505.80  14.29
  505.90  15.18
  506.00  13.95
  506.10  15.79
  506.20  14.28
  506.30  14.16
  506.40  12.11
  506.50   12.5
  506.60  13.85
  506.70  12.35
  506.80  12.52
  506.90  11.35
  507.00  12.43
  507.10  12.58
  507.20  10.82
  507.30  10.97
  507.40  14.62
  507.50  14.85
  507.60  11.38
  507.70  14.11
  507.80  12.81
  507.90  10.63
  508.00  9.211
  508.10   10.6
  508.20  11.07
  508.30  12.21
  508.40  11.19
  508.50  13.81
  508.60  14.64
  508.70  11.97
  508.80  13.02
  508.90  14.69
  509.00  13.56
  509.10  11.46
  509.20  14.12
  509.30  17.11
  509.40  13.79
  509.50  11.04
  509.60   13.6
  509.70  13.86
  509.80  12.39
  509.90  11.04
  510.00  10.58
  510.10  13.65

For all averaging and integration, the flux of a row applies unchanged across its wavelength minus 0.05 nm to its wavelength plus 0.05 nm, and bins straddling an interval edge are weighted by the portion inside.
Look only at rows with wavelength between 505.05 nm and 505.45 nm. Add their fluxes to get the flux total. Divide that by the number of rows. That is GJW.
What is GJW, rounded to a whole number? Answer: 12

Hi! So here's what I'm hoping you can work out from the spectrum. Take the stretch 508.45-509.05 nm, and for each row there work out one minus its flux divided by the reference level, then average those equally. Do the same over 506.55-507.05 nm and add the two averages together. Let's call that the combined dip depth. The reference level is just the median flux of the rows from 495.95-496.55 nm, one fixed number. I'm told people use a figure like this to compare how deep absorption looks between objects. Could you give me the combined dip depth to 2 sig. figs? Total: 0.32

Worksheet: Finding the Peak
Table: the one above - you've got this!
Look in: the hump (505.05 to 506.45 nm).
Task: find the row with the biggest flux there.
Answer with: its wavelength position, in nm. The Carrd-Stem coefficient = 505.70 nm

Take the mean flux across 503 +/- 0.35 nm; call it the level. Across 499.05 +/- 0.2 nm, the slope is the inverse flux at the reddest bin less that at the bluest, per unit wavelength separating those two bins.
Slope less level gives -12.7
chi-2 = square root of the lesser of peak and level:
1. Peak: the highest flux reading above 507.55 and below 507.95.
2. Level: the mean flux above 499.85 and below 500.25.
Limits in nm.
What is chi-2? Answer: 3.58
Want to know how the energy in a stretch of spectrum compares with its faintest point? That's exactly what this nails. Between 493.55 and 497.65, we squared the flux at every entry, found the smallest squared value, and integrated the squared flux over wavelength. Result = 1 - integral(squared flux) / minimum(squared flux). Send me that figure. -9.89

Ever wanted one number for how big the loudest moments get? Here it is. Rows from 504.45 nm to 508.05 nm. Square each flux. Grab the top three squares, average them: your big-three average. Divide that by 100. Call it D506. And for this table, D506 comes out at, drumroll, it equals 2.65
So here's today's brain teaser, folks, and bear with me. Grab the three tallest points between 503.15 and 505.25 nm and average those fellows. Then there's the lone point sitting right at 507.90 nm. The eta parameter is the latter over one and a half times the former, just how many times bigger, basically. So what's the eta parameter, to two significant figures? 0.45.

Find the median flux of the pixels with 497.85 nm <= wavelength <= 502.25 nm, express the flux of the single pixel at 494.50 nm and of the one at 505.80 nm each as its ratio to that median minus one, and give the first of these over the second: 1.3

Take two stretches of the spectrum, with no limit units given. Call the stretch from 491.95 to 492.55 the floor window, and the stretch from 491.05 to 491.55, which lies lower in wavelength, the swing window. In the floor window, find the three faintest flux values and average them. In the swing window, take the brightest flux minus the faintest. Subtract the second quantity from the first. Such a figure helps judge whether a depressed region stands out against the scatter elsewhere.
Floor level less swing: 7.4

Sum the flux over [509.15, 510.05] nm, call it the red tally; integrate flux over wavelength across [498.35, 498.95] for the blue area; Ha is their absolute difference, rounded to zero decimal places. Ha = 109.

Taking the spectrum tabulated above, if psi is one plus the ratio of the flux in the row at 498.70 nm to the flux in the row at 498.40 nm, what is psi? 1.84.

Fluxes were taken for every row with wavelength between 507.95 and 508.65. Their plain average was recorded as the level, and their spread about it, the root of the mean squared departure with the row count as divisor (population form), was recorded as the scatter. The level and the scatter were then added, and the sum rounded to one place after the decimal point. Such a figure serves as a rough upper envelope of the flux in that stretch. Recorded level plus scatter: 13.6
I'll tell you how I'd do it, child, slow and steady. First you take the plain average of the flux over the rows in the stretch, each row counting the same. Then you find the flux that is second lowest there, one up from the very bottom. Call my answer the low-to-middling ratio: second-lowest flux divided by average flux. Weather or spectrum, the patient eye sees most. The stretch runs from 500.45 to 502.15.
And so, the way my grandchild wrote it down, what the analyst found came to 0.84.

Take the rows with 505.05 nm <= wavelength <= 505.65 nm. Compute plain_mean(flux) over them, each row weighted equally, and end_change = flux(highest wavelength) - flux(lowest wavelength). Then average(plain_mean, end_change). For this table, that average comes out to 9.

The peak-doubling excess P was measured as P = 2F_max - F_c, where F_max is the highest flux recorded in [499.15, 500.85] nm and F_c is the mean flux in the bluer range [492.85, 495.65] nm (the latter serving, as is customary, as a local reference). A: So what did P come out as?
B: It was 21.2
